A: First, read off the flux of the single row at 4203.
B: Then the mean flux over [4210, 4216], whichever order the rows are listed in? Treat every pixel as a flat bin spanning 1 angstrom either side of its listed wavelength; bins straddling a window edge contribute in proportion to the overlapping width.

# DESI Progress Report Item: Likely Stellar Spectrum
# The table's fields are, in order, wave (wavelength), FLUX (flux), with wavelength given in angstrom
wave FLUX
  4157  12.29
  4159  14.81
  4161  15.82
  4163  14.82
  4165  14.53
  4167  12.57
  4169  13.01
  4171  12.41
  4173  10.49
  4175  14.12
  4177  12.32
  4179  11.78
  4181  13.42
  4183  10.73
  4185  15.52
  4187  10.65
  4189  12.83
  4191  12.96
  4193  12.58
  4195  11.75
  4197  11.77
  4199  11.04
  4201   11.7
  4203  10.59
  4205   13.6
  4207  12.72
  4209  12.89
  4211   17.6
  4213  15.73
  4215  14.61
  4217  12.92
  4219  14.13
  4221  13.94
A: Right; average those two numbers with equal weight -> 13.3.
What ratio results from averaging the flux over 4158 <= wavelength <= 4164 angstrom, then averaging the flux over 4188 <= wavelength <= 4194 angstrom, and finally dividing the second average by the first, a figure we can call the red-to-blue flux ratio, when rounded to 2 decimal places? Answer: 0.84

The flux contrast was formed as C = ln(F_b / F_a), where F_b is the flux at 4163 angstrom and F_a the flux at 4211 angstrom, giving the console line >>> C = -0.17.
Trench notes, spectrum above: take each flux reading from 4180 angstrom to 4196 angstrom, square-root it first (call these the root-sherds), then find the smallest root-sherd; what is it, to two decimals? 3.26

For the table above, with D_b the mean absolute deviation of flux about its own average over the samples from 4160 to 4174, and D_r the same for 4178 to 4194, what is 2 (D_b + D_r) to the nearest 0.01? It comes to 5.13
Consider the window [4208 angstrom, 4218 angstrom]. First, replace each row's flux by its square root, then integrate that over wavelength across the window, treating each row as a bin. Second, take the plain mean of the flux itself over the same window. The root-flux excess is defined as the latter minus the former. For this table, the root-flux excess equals -24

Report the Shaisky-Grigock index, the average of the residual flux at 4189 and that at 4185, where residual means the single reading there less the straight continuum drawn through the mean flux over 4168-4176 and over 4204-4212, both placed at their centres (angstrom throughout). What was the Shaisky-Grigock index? 1.0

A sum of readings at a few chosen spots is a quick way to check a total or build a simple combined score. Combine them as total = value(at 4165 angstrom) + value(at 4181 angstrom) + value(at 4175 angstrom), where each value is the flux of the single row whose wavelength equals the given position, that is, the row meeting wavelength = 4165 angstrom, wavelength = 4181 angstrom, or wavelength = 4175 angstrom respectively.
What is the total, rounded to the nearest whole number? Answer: 42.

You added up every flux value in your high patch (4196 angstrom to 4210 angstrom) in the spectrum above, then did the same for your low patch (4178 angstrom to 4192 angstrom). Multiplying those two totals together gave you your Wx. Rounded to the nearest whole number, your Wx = 7410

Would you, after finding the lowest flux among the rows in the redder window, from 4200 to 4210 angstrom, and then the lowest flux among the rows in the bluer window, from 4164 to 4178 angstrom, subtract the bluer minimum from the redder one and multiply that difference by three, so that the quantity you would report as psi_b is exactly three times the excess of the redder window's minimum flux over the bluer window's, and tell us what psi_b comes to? 0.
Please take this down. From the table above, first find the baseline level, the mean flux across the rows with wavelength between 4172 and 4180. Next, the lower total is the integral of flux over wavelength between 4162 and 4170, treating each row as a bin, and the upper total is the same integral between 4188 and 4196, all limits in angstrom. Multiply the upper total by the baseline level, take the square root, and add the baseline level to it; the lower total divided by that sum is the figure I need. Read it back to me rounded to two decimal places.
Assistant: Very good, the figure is 2.33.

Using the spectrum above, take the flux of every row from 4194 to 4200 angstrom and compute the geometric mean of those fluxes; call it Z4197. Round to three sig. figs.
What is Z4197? 11.5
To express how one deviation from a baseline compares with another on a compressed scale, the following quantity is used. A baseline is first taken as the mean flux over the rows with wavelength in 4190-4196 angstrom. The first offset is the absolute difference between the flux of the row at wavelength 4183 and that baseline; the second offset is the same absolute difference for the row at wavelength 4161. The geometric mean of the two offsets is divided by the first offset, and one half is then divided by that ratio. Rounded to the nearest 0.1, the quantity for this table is 0.4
